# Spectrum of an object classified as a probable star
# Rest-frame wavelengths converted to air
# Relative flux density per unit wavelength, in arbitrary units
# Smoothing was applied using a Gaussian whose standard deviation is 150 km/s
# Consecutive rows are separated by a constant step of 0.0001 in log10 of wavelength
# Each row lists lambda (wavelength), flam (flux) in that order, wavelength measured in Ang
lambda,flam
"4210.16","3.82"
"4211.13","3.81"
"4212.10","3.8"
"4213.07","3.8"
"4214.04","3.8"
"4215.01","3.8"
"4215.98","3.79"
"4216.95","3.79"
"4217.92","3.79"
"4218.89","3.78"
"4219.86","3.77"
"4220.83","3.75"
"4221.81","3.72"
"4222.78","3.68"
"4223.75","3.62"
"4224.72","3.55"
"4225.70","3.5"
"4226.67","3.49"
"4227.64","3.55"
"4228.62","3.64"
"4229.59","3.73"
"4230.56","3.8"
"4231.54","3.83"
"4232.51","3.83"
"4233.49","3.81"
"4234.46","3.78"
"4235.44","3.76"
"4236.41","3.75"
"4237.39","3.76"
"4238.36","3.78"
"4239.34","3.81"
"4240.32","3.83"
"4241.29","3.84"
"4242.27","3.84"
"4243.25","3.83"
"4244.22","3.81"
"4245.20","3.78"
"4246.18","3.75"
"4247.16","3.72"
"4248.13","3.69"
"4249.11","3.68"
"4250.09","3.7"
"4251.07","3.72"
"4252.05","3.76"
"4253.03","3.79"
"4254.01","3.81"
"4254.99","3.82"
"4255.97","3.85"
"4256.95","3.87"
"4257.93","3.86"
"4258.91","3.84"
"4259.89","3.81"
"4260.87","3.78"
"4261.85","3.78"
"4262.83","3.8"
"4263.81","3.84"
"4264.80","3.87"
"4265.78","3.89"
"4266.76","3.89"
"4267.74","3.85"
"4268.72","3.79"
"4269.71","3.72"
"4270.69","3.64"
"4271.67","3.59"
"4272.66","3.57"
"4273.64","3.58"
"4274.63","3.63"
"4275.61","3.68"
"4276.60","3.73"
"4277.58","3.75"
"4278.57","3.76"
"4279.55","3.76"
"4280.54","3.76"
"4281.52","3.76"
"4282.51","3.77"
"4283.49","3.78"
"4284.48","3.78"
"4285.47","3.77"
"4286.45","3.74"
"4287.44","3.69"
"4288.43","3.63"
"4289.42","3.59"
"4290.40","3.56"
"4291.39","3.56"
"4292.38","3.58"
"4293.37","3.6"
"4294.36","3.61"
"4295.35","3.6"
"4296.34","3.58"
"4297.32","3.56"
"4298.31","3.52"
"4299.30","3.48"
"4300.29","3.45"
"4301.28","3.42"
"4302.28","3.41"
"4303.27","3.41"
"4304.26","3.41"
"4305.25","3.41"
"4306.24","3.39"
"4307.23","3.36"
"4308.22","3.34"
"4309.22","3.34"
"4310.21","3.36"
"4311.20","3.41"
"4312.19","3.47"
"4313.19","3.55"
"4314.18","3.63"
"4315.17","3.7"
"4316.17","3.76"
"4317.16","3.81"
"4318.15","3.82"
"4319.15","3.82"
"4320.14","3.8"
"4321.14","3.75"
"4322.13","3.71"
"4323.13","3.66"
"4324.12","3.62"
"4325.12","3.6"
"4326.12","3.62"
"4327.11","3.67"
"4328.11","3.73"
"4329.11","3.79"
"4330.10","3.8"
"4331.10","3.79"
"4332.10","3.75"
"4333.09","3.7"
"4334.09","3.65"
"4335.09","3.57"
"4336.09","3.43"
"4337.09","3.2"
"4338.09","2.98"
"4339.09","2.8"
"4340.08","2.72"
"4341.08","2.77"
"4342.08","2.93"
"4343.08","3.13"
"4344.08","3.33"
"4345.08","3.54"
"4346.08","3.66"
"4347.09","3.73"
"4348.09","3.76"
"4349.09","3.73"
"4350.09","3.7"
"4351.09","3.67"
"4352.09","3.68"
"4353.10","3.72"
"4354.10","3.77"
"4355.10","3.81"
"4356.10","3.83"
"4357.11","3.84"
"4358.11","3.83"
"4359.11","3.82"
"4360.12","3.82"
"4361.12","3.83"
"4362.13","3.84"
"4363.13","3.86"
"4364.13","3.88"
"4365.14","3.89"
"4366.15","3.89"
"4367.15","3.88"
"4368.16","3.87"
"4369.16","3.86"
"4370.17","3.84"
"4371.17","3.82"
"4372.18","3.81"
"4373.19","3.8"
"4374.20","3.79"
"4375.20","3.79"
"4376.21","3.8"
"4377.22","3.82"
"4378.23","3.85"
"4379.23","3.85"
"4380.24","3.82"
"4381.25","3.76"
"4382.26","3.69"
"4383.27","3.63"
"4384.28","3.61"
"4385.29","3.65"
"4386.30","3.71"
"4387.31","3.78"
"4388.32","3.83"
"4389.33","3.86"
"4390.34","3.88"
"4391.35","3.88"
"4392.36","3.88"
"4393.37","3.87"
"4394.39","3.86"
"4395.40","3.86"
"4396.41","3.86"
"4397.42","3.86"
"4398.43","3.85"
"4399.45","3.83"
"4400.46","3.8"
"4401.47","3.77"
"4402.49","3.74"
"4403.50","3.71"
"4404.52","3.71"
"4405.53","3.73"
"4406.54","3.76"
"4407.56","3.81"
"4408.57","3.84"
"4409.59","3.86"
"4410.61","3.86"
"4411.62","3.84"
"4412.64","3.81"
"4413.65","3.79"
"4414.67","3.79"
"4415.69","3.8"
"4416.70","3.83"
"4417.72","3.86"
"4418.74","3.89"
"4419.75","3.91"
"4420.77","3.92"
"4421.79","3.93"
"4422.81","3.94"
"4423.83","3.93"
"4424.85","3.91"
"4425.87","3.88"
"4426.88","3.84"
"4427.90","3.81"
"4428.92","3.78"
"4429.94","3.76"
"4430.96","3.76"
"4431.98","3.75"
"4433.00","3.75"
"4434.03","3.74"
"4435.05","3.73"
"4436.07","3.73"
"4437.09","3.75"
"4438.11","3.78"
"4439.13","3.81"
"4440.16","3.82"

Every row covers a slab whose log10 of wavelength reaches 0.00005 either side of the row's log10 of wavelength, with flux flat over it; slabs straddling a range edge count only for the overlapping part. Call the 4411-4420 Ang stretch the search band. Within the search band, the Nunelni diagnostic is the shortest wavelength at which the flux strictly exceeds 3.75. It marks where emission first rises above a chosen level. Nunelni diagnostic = 4411.62 Ang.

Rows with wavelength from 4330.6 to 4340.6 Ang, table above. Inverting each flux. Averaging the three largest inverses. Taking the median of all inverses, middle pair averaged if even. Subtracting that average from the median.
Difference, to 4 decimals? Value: -0.0676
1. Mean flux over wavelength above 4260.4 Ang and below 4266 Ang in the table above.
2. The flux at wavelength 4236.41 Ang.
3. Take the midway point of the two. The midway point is 3.79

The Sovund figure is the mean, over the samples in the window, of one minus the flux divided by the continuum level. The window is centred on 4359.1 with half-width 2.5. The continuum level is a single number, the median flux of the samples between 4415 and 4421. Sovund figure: 0.012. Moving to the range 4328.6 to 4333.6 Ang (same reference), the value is 0.028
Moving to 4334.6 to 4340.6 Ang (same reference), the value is 0.196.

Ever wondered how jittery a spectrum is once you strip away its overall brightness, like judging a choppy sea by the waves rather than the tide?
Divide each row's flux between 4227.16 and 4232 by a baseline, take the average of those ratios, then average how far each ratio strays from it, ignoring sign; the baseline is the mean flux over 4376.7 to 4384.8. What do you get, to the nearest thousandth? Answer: 0.025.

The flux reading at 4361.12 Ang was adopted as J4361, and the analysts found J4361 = 3.83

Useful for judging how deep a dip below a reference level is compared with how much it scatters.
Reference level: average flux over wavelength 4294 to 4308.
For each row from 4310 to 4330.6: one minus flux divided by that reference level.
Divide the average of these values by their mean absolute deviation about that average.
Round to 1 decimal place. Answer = -1.9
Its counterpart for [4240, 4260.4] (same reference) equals -6.4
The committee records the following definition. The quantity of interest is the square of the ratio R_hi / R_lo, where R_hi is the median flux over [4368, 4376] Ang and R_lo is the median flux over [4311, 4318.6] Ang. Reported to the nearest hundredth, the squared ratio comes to 1.08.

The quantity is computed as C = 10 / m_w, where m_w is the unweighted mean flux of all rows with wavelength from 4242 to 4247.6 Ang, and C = 2.64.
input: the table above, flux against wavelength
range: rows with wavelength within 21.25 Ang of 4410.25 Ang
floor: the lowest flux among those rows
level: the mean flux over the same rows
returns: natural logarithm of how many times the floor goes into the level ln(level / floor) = 0.033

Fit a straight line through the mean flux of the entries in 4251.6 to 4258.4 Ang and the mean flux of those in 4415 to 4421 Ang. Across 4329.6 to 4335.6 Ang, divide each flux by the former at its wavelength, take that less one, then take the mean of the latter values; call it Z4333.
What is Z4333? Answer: -0.035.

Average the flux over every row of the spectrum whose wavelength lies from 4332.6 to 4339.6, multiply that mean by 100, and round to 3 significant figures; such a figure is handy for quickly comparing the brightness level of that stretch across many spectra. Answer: 333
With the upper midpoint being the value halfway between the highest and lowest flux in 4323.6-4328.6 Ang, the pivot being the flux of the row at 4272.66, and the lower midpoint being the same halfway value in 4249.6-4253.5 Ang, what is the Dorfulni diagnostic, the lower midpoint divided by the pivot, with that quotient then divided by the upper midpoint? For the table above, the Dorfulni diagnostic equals 0.286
